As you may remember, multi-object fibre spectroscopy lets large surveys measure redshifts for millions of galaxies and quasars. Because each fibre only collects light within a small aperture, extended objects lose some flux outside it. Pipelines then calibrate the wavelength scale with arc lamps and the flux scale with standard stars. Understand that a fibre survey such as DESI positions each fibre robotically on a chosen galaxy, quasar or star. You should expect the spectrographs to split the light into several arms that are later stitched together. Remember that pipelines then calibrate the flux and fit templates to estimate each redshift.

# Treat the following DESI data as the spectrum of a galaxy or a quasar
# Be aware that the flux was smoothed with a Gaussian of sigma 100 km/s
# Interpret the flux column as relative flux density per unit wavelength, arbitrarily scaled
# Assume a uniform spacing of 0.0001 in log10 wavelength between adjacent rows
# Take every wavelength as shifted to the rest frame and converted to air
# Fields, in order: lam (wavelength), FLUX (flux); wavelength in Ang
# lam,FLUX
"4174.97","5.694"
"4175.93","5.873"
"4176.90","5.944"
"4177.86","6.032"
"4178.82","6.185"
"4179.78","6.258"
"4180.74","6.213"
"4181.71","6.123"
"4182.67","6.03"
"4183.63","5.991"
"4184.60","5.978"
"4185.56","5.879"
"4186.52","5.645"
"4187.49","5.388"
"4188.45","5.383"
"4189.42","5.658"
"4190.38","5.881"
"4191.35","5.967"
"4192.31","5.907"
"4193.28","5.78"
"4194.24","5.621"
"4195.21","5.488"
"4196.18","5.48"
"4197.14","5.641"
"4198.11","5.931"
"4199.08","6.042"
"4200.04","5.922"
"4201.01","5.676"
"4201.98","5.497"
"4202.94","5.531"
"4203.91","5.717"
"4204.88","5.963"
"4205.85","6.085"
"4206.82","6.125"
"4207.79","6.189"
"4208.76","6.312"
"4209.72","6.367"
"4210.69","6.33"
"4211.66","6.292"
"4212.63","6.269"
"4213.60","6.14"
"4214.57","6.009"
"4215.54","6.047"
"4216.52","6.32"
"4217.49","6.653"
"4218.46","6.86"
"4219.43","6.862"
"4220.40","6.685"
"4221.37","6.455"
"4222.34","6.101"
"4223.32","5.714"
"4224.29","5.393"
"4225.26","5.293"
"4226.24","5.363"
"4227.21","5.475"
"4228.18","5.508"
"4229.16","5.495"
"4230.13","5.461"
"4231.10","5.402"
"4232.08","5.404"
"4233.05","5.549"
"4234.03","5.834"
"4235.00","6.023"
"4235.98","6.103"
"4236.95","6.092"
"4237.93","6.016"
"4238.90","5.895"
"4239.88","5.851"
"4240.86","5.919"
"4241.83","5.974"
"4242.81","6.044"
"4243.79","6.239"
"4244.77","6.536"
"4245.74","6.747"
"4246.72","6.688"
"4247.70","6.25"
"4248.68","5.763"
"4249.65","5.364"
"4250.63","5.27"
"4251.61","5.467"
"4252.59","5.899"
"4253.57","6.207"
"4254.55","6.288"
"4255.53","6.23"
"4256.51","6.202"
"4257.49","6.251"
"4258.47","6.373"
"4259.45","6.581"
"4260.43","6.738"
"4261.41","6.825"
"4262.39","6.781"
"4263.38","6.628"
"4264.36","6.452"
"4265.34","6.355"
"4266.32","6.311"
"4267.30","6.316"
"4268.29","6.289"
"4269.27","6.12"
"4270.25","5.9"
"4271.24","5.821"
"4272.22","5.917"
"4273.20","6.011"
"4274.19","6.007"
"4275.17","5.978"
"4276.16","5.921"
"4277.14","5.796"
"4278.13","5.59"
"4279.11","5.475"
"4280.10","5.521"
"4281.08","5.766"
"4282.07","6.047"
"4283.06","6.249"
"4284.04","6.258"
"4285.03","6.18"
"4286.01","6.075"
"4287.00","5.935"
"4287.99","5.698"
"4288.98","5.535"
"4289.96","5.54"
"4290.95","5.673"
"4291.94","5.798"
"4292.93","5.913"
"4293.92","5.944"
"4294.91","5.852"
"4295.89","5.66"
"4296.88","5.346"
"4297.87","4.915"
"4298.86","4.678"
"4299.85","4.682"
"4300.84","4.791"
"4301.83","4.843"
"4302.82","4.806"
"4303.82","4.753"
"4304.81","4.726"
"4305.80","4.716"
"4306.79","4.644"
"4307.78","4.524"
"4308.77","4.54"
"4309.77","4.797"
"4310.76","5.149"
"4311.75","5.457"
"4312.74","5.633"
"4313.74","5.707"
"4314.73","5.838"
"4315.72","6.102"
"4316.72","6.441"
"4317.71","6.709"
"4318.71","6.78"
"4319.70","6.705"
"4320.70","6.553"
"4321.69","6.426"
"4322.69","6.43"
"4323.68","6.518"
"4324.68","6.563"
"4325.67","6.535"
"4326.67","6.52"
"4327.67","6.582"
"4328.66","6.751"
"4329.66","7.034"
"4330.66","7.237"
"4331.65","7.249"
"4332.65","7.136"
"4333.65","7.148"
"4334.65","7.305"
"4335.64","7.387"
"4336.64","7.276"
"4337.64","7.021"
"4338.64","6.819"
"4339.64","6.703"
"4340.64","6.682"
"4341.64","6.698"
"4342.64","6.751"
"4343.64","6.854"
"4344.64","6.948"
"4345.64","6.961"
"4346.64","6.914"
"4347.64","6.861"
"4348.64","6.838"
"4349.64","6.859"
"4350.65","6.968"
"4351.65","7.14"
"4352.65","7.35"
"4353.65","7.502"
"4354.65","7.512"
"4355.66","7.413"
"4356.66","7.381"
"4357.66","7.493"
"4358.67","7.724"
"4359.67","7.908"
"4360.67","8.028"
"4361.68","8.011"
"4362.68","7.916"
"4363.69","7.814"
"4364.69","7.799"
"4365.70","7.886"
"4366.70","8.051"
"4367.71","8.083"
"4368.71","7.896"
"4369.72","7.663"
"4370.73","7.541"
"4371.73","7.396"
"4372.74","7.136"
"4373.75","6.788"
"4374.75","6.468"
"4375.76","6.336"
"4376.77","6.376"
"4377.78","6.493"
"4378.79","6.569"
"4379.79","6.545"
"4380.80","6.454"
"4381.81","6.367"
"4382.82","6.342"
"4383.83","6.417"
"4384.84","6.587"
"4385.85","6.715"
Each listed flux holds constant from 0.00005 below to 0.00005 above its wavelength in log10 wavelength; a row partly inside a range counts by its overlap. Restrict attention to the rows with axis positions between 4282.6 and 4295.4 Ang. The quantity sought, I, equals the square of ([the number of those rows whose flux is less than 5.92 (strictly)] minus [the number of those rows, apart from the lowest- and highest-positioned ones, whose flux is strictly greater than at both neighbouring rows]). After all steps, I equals 25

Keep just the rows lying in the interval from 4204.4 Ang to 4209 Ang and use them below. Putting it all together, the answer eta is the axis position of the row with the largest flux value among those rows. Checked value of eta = 4208.76 Ang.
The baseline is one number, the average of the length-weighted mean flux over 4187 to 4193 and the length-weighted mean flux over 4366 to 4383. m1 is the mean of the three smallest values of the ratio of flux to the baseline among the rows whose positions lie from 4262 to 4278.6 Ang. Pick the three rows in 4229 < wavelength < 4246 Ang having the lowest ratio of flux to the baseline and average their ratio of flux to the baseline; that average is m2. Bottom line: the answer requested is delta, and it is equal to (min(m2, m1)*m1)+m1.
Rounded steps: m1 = 0.90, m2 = 0.85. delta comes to 1.68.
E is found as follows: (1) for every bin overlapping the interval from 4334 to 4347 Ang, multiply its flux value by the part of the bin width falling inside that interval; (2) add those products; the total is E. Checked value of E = 90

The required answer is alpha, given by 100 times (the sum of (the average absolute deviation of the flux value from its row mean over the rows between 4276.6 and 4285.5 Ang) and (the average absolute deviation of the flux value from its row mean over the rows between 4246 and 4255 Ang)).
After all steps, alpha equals 67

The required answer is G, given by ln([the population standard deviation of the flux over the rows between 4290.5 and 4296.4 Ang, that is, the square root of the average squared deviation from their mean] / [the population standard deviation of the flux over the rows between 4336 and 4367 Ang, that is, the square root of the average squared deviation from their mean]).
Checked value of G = -1.44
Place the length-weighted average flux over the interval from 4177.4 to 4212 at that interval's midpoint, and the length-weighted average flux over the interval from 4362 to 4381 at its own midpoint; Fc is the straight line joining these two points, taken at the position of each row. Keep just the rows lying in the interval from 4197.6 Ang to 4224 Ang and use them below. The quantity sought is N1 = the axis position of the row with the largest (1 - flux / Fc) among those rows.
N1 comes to 4201.98 Ang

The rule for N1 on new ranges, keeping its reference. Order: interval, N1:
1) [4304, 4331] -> 4307.78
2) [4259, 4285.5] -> 4279.11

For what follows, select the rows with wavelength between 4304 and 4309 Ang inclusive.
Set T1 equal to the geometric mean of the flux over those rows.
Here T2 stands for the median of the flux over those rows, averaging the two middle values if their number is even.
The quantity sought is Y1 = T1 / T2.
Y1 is 1.00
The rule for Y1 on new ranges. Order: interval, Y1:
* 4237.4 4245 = 1.01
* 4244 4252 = 1.00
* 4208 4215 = 0.99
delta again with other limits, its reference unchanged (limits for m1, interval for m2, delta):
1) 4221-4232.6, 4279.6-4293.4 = 1.55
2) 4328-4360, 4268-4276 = 2.03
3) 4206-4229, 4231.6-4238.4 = 1.55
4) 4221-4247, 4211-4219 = 1.55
